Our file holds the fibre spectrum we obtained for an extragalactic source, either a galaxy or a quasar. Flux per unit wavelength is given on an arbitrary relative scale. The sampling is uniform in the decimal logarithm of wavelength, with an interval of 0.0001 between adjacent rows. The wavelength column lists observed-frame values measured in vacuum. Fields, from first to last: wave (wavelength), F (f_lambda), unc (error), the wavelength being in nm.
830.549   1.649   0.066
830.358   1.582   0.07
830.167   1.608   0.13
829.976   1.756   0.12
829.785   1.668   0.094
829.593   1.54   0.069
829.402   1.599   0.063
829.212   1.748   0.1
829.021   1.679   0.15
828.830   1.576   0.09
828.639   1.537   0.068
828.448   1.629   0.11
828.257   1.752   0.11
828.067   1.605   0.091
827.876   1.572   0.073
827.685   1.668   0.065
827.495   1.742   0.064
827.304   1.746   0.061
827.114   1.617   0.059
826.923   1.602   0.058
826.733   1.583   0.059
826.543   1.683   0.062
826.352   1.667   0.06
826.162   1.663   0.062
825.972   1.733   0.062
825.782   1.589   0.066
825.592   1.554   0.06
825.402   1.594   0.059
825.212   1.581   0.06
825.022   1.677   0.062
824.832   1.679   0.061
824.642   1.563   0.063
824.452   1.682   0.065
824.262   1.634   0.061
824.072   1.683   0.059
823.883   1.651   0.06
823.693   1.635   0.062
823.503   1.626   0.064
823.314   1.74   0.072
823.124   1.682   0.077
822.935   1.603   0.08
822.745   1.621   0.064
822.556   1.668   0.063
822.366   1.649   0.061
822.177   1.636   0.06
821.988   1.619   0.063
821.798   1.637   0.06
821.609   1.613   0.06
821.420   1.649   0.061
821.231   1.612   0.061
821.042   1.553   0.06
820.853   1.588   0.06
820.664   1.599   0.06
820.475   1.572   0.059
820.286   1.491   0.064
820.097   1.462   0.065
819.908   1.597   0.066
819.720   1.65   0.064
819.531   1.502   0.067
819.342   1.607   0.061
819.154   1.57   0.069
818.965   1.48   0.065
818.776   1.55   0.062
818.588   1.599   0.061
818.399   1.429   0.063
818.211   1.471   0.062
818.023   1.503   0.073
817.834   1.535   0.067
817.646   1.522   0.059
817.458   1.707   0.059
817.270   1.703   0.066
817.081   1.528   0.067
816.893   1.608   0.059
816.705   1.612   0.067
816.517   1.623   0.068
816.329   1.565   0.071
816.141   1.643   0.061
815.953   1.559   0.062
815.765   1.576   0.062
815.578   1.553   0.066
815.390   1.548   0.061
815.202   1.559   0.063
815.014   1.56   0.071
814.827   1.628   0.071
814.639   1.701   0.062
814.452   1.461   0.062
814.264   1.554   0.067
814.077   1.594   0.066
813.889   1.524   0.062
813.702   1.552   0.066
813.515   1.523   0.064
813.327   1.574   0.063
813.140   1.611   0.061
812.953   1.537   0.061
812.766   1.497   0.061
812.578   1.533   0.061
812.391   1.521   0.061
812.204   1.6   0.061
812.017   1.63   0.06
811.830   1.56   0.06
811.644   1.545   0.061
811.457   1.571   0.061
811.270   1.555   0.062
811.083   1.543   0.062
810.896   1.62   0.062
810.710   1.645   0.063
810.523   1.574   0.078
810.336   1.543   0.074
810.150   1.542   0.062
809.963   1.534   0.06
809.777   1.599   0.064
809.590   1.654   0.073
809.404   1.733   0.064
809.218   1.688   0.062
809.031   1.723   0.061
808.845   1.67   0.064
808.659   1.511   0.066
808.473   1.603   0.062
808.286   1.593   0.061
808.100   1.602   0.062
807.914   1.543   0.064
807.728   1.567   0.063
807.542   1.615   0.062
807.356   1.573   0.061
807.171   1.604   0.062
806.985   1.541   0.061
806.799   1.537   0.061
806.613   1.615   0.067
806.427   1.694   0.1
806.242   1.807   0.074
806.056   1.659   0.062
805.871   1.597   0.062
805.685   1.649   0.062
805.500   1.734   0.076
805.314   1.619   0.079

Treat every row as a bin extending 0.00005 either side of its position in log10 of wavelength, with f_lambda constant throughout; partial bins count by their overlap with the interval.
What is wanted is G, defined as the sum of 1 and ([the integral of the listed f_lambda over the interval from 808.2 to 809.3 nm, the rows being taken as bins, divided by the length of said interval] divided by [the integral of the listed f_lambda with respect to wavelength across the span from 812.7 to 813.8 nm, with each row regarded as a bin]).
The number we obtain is 1.96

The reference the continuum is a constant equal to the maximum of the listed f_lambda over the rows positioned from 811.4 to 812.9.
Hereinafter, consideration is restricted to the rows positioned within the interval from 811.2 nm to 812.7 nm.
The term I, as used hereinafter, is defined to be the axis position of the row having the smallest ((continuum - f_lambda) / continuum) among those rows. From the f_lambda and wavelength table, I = 812.017 nm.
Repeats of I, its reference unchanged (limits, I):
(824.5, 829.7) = 828.257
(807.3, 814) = 809.404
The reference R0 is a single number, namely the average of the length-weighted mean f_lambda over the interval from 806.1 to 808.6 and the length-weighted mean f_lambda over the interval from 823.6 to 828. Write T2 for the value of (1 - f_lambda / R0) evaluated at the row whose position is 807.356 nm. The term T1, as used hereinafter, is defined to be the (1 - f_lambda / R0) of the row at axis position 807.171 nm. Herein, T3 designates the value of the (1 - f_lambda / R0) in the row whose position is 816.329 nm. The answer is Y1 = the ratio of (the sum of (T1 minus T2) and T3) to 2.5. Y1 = 0.007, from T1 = 0.01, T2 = 0.03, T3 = 0.04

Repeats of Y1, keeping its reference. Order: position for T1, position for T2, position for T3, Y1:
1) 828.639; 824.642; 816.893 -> 0.011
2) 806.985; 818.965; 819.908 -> -0.008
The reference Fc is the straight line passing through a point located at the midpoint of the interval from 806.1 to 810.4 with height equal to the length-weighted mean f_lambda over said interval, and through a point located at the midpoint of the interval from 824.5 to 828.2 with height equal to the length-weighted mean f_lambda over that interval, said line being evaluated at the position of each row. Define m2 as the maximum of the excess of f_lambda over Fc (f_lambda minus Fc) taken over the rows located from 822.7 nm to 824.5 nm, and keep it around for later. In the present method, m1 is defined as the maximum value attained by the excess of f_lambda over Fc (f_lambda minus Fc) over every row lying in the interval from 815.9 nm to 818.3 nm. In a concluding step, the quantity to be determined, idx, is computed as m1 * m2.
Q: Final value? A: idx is 0.008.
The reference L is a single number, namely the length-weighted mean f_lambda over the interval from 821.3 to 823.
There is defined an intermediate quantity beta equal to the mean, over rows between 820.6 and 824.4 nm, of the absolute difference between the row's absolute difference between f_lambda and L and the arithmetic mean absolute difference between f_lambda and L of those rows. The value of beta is 0.020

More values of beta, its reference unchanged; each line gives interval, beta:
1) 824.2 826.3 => 0.018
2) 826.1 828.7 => 0.032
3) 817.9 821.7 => 0.052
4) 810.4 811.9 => 0.023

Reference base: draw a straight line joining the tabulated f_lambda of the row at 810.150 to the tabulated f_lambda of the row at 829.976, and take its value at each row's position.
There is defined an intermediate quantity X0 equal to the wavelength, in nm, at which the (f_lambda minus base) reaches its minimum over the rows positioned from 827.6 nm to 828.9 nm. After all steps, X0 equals 828.639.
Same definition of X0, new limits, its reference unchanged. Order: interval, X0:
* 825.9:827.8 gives 826.733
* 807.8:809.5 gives 808.659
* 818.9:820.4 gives 820.097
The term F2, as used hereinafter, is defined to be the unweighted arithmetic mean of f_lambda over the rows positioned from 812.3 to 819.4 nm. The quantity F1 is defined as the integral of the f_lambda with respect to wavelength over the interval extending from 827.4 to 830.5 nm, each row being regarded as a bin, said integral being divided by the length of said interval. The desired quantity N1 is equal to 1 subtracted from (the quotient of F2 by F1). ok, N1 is -0.047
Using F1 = 1.64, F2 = 1.56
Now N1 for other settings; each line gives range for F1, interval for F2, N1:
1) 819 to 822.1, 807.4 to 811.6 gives 0.013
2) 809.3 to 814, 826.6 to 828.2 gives 0.044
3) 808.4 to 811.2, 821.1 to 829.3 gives 0.020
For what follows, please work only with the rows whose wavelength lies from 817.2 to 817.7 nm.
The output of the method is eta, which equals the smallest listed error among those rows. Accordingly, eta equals 0.0590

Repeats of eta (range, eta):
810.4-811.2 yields 0.0620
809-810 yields 0.0600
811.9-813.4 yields 0.0600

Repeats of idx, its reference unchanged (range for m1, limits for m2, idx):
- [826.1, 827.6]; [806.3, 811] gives 0.012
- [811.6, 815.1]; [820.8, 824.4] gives 0.008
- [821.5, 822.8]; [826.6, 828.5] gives 0.004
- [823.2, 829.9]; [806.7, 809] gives 0.006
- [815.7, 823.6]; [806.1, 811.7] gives 0.021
